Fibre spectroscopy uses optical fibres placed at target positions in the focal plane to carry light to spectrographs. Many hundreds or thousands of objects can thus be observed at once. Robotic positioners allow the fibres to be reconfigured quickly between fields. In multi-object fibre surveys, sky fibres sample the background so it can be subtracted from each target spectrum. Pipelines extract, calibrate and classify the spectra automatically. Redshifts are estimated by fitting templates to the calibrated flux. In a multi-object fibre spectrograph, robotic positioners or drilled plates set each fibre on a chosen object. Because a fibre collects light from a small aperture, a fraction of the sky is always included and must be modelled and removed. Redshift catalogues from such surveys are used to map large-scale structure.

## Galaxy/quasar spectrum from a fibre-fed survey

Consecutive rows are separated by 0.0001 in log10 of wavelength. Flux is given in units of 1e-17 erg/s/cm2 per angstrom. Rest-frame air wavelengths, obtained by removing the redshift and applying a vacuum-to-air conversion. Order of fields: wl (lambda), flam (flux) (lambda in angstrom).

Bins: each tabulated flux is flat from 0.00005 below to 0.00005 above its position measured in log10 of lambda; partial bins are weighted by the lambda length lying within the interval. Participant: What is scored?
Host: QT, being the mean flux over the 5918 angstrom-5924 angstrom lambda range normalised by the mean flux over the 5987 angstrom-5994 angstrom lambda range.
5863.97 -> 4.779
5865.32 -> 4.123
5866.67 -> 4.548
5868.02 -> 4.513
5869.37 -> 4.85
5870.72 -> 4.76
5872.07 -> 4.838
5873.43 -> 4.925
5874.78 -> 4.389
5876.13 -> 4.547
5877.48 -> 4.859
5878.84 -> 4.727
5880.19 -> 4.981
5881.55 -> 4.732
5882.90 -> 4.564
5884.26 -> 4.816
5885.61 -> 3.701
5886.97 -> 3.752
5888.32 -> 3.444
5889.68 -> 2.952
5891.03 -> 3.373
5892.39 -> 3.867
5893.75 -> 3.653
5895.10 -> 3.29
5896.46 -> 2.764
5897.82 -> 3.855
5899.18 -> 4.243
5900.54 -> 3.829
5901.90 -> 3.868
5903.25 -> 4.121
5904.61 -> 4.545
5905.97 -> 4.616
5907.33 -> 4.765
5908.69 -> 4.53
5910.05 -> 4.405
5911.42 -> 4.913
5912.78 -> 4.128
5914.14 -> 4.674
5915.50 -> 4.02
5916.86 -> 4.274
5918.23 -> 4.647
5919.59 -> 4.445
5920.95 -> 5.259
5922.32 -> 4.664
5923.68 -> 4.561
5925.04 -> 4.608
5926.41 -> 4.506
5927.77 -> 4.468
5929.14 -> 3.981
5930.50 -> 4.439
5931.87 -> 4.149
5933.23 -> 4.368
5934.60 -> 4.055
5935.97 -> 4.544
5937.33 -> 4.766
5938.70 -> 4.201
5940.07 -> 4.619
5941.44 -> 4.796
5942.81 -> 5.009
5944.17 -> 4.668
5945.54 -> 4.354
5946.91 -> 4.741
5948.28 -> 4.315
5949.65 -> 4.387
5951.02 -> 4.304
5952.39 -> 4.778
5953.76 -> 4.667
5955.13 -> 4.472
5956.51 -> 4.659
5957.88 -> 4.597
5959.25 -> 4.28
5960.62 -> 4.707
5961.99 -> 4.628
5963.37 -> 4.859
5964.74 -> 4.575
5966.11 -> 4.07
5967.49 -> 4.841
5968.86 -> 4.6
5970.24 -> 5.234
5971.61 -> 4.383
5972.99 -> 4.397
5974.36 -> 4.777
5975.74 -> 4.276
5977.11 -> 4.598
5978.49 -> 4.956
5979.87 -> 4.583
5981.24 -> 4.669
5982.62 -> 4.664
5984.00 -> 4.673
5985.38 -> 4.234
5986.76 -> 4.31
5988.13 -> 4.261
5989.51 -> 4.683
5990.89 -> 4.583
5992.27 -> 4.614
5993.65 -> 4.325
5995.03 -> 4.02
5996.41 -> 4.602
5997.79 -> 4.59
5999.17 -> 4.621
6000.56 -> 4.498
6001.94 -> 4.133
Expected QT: 1.05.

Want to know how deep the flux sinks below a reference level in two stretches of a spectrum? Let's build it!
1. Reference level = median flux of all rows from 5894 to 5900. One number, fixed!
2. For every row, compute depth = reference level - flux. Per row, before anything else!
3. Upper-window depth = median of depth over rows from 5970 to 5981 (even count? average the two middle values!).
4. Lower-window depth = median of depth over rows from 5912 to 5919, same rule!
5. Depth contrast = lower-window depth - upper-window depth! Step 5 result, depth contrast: 0.3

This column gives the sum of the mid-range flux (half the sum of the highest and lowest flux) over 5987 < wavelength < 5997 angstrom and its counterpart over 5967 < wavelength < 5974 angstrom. 9.16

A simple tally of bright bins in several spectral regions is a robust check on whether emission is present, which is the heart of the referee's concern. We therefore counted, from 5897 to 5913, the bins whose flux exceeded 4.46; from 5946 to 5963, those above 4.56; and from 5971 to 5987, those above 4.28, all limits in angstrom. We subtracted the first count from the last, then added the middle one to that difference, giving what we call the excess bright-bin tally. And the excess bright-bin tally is 12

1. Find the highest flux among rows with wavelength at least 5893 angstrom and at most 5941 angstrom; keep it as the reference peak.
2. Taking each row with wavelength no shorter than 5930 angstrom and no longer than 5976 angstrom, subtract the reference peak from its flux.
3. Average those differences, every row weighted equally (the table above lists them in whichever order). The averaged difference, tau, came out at -0.71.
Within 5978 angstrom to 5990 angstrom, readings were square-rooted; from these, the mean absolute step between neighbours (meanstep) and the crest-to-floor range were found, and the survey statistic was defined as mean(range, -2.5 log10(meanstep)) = 1.79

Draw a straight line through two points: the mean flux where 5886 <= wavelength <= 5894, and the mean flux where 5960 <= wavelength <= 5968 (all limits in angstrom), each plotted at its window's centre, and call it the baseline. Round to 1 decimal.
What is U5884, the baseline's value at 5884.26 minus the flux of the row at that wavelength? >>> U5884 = -1.4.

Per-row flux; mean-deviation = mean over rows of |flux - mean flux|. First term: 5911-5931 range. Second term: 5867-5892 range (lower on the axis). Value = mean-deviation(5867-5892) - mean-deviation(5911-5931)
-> 0.28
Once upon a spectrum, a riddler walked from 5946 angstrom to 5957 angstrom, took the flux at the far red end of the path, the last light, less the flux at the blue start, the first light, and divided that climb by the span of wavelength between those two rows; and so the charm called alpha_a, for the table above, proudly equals -0.009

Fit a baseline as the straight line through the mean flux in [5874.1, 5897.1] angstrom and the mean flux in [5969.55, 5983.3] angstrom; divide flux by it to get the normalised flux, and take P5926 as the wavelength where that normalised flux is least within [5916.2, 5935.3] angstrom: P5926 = 5929.14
